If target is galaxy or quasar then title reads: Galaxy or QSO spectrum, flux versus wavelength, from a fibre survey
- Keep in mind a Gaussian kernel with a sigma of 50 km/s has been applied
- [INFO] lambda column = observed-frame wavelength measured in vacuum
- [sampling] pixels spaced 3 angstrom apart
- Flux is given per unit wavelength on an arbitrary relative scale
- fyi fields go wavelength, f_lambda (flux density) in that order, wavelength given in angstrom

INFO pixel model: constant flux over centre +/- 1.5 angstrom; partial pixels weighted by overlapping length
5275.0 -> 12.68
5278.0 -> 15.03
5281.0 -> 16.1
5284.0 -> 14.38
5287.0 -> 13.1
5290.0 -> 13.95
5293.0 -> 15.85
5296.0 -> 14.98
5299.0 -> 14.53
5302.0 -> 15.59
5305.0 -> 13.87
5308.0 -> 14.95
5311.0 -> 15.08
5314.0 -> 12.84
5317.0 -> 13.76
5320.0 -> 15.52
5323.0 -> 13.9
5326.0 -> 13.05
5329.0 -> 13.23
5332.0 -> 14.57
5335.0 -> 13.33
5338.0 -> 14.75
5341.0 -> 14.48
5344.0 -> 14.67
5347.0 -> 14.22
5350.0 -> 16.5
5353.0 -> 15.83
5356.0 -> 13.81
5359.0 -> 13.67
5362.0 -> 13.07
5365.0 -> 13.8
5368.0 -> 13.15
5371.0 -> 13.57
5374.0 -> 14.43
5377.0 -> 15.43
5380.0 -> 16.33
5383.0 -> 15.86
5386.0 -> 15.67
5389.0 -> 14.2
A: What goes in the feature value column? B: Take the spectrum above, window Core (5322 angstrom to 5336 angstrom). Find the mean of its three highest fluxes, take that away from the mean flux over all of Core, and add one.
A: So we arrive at 0.68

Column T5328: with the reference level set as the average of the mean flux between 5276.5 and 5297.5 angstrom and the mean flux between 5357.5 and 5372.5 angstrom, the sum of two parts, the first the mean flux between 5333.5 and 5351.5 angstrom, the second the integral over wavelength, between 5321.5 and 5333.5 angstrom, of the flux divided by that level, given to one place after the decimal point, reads 26.3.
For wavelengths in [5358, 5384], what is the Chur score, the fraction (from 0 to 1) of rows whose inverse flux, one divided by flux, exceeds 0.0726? 0.44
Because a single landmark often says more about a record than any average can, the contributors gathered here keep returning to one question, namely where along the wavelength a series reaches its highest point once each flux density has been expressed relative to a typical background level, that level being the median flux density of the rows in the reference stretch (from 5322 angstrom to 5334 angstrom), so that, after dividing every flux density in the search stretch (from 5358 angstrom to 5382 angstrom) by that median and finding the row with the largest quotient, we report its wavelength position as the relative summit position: 5380.0 angstrom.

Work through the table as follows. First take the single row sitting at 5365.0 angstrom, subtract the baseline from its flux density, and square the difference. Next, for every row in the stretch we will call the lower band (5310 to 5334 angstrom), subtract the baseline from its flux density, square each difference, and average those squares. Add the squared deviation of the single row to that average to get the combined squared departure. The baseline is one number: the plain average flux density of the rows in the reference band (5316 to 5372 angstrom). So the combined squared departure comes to 0.99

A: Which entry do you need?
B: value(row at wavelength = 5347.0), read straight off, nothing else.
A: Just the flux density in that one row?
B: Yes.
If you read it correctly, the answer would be 14.22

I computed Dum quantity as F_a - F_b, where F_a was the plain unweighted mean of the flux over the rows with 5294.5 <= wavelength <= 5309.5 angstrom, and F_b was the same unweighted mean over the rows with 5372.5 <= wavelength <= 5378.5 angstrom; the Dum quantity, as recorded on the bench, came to -0.1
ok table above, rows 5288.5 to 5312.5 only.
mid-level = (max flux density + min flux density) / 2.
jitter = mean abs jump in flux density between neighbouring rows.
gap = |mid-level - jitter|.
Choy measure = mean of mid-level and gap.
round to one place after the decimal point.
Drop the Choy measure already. 14.3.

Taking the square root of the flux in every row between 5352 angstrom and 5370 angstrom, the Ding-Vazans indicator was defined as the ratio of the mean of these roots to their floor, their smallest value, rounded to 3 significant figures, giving 1.03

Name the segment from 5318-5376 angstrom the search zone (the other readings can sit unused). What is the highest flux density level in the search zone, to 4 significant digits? 16.50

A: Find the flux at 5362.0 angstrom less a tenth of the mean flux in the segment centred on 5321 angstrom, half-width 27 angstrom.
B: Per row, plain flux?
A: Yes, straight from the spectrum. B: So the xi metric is 11.6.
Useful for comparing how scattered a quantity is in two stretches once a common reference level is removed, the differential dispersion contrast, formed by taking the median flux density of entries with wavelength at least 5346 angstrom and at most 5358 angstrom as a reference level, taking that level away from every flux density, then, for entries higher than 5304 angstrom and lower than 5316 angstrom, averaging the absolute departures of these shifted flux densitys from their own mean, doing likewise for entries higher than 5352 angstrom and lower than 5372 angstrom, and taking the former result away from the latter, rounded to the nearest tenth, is -0.3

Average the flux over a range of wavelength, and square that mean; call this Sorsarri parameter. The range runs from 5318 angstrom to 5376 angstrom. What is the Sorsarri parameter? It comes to 201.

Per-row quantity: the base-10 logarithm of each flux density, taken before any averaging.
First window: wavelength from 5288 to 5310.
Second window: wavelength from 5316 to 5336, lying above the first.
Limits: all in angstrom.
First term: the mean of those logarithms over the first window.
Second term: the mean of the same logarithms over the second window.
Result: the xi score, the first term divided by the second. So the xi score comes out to 1.02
